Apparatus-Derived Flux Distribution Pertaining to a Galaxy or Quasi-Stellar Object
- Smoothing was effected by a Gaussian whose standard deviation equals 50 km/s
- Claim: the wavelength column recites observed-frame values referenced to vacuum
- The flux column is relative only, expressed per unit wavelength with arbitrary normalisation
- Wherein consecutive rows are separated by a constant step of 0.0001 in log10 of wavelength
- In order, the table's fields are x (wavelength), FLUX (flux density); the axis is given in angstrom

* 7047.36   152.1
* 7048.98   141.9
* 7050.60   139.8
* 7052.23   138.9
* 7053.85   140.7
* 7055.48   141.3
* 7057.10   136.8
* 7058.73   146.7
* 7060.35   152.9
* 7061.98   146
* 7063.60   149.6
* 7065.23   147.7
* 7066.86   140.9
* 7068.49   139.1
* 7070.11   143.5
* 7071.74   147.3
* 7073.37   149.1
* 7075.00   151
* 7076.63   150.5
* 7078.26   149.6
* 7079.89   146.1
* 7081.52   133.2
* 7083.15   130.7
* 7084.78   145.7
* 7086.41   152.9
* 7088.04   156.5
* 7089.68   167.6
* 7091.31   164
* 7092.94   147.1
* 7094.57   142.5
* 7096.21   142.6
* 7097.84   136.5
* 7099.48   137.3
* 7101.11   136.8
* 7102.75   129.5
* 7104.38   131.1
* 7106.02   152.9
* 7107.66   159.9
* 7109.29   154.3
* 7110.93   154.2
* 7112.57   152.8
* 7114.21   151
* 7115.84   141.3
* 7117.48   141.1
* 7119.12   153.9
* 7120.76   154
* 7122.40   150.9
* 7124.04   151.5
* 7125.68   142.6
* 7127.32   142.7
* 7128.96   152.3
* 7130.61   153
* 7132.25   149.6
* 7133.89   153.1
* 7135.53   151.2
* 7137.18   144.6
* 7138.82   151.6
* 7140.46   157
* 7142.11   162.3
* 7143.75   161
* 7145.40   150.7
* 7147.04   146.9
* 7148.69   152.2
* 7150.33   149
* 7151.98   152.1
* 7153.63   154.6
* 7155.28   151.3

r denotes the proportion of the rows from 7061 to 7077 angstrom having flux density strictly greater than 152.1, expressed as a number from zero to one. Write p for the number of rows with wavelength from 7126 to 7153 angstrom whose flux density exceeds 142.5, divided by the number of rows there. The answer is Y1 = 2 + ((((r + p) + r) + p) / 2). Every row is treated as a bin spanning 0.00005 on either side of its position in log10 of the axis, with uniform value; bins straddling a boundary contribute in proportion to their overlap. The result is 3.00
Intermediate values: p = 1.00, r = 0.00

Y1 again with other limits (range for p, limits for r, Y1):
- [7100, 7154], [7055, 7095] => 3.05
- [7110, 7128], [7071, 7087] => 2.92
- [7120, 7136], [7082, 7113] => 3.47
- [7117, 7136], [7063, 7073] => 2.92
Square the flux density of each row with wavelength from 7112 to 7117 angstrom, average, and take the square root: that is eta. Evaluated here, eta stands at 148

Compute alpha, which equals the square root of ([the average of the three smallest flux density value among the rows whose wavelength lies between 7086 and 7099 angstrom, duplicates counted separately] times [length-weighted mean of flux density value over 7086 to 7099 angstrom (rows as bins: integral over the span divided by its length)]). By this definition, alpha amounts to 145.5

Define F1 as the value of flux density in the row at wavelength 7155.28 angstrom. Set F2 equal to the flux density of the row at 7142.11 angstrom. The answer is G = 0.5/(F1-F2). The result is -0.05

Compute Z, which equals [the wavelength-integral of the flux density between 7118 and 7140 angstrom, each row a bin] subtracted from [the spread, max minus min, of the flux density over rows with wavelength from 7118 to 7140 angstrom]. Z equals -3290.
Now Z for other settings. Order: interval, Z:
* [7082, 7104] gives -3150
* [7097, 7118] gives -3006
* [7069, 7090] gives -3058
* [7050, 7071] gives -2995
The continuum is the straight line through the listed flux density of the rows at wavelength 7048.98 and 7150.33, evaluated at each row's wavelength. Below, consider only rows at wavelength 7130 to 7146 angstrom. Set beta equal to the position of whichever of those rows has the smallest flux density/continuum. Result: 7137.18 angstrom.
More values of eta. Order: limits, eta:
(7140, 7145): 160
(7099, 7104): 135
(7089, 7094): 160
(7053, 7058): 140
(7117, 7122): 150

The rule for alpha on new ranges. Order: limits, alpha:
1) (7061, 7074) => 143.3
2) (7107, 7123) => 147.8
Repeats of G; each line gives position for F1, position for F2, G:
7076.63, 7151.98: -0.31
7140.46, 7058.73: 0.05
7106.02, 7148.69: 0.71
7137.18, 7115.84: 0.15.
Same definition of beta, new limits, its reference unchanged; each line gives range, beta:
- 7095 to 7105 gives 7102.75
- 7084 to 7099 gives 7097.84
